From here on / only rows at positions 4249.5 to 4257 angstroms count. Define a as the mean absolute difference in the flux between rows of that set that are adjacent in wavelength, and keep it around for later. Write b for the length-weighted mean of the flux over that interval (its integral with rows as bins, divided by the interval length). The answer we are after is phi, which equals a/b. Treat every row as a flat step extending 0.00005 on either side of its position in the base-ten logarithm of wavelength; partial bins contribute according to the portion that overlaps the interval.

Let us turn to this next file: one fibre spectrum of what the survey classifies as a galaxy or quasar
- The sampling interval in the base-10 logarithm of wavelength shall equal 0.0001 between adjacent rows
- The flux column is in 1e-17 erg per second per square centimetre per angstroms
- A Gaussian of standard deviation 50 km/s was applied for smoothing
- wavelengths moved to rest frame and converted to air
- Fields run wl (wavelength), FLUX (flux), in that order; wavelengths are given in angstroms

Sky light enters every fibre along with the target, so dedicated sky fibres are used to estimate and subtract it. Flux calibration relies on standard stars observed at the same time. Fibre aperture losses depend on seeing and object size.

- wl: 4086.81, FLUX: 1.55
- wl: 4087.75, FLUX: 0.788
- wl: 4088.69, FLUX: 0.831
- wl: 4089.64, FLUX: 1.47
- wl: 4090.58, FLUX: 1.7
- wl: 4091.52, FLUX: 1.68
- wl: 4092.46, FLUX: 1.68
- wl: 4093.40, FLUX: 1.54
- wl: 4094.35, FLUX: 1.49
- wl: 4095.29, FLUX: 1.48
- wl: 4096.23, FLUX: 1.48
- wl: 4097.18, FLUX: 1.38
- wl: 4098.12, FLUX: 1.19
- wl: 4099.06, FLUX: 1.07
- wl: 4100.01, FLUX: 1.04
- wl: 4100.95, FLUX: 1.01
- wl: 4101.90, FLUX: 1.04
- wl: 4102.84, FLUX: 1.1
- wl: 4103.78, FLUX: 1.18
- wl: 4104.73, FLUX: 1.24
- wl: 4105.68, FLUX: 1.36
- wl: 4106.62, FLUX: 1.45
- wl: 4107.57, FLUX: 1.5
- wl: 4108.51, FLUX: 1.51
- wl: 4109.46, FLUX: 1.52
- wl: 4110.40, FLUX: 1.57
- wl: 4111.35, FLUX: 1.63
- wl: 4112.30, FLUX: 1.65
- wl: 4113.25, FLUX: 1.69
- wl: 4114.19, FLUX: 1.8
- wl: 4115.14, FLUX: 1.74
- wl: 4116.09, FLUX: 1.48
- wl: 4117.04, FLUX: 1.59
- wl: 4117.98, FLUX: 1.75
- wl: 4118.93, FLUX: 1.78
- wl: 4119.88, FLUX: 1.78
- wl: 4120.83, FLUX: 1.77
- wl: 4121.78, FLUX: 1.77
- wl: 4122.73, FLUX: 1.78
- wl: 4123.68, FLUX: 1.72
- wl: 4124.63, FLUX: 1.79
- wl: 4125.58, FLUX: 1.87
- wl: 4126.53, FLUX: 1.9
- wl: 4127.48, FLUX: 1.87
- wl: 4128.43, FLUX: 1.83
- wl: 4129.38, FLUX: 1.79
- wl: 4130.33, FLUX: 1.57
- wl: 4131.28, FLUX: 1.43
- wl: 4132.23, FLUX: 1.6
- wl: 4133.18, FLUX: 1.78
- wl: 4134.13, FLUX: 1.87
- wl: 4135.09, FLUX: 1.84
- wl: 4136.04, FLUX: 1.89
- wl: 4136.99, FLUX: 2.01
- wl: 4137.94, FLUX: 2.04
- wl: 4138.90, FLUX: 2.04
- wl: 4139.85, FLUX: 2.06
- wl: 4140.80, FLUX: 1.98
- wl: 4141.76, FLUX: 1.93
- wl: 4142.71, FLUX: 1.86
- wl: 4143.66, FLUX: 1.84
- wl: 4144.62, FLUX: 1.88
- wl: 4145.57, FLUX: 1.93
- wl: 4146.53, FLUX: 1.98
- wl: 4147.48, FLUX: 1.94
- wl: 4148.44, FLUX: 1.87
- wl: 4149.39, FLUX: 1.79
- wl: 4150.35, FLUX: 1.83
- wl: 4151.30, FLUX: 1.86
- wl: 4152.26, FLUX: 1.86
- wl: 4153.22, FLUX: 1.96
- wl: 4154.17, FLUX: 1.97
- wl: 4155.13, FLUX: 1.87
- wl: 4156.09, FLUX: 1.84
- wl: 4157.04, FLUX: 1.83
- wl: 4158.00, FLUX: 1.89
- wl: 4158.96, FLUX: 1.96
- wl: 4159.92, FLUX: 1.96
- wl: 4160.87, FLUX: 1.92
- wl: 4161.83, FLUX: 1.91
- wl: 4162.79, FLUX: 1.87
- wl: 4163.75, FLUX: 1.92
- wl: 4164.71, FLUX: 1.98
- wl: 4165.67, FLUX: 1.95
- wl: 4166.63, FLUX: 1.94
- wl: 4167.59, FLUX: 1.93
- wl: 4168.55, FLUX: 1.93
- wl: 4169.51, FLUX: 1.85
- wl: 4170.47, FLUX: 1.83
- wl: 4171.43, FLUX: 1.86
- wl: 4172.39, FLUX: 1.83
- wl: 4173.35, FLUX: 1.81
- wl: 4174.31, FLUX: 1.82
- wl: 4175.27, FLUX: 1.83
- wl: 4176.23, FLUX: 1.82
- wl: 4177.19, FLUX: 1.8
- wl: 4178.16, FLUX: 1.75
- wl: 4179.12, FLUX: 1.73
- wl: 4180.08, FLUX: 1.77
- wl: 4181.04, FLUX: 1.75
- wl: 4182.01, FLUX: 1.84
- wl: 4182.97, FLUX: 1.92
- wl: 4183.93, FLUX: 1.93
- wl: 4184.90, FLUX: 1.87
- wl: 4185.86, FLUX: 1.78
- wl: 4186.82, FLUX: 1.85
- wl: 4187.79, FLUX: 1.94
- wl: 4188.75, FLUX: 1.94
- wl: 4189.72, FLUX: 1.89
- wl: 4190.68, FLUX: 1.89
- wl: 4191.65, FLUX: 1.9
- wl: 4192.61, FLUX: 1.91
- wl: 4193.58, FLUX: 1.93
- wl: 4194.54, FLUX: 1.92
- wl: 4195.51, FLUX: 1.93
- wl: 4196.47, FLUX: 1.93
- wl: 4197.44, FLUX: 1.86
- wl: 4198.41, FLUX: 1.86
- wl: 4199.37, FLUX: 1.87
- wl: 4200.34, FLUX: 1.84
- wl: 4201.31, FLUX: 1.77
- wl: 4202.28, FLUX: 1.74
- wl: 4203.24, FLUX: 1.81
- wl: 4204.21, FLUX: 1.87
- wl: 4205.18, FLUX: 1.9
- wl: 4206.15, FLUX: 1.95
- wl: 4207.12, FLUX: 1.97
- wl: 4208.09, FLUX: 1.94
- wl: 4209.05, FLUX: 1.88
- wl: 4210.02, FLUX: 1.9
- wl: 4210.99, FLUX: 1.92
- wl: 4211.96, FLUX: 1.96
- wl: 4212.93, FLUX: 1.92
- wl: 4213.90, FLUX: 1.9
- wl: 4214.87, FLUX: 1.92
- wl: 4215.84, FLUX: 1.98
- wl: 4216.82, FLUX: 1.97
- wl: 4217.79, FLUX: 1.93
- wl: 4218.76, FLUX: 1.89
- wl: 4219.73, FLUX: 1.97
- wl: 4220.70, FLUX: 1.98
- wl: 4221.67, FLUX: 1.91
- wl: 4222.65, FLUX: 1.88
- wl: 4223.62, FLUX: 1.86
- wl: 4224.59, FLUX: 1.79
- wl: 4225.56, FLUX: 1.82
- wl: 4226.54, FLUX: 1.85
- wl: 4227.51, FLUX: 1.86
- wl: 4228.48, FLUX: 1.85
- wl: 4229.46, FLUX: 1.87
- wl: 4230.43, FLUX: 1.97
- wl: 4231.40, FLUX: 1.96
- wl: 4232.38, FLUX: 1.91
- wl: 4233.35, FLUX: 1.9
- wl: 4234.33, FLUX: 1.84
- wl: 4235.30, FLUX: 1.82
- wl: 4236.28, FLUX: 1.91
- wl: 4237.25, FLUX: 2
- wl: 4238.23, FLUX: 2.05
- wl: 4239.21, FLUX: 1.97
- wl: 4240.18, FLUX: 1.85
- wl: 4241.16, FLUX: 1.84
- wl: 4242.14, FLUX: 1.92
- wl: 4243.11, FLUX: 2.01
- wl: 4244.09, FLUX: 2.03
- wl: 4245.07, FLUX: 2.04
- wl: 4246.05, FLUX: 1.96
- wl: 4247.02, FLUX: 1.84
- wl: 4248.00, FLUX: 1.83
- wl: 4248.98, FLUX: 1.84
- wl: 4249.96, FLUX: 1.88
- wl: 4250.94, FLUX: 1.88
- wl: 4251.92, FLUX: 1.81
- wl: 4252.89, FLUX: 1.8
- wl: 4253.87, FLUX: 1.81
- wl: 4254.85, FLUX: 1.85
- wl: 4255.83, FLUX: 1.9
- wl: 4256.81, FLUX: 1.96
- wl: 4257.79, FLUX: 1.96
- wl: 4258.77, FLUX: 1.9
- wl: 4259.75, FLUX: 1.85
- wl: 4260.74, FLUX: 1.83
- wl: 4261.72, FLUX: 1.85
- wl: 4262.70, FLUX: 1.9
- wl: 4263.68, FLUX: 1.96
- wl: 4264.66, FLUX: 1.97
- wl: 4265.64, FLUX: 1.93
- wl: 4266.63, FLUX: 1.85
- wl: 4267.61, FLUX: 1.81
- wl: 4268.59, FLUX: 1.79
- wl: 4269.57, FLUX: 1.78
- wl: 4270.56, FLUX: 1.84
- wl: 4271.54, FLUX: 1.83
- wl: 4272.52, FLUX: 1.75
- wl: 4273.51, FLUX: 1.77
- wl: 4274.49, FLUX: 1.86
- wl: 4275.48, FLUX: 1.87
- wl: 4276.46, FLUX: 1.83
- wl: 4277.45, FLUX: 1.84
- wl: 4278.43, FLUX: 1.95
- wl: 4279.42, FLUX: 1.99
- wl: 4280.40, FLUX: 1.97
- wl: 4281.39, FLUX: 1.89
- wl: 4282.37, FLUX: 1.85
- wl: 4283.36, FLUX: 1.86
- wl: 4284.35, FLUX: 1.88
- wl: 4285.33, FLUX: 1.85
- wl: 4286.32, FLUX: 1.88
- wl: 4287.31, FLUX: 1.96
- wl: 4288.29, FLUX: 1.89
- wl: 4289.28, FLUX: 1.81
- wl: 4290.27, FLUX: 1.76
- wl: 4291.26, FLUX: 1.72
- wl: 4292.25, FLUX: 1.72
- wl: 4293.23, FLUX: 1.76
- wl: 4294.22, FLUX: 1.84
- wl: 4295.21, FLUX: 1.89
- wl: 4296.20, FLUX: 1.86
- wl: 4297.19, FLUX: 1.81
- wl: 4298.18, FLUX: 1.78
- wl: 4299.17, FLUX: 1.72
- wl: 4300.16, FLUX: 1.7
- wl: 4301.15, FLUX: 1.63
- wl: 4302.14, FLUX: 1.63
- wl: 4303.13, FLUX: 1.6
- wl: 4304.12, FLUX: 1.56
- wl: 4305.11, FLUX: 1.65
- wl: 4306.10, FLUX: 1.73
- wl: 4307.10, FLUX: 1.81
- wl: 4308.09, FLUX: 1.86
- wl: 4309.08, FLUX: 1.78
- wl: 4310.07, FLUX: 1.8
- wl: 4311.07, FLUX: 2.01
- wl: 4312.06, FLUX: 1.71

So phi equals 0.0184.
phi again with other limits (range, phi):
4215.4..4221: 0.0185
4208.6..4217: 0.0149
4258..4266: 0.0188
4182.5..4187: 0.0307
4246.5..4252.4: 0.0141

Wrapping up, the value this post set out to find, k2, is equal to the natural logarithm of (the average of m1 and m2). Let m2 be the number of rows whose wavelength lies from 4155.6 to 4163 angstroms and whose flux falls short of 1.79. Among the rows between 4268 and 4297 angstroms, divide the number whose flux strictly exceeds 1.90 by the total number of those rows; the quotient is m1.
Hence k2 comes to -2.7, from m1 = 0.14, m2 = 0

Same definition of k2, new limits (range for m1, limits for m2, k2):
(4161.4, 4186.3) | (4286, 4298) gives 0.8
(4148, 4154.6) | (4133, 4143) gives -0.4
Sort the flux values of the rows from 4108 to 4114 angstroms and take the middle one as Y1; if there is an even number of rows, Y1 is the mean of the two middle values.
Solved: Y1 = 1.60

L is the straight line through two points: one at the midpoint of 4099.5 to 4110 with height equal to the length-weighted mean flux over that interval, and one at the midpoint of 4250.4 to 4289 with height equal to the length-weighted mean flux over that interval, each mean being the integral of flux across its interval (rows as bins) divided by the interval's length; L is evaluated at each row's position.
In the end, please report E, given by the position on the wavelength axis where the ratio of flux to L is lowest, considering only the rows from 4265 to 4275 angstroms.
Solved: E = 4272.52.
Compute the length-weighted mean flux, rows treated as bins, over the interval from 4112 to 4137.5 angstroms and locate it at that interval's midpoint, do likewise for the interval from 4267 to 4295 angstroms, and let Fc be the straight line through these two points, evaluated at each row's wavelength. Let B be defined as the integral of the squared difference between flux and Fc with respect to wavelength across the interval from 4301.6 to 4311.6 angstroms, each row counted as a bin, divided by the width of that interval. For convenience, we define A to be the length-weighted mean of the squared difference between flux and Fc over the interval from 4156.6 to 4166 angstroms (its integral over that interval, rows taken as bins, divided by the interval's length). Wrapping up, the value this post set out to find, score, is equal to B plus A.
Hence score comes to 0.05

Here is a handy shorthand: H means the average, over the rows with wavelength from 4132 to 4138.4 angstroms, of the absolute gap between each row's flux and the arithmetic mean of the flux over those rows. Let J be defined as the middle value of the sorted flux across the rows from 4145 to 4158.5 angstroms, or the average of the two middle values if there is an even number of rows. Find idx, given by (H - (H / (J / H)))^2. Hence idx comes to 0.0097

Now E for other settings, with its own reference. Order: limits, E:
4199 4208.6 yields 4202.28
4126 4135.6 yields 4131.28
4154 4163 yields 4157.04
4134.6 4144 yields 4143.66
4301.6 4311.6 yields 4304.12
